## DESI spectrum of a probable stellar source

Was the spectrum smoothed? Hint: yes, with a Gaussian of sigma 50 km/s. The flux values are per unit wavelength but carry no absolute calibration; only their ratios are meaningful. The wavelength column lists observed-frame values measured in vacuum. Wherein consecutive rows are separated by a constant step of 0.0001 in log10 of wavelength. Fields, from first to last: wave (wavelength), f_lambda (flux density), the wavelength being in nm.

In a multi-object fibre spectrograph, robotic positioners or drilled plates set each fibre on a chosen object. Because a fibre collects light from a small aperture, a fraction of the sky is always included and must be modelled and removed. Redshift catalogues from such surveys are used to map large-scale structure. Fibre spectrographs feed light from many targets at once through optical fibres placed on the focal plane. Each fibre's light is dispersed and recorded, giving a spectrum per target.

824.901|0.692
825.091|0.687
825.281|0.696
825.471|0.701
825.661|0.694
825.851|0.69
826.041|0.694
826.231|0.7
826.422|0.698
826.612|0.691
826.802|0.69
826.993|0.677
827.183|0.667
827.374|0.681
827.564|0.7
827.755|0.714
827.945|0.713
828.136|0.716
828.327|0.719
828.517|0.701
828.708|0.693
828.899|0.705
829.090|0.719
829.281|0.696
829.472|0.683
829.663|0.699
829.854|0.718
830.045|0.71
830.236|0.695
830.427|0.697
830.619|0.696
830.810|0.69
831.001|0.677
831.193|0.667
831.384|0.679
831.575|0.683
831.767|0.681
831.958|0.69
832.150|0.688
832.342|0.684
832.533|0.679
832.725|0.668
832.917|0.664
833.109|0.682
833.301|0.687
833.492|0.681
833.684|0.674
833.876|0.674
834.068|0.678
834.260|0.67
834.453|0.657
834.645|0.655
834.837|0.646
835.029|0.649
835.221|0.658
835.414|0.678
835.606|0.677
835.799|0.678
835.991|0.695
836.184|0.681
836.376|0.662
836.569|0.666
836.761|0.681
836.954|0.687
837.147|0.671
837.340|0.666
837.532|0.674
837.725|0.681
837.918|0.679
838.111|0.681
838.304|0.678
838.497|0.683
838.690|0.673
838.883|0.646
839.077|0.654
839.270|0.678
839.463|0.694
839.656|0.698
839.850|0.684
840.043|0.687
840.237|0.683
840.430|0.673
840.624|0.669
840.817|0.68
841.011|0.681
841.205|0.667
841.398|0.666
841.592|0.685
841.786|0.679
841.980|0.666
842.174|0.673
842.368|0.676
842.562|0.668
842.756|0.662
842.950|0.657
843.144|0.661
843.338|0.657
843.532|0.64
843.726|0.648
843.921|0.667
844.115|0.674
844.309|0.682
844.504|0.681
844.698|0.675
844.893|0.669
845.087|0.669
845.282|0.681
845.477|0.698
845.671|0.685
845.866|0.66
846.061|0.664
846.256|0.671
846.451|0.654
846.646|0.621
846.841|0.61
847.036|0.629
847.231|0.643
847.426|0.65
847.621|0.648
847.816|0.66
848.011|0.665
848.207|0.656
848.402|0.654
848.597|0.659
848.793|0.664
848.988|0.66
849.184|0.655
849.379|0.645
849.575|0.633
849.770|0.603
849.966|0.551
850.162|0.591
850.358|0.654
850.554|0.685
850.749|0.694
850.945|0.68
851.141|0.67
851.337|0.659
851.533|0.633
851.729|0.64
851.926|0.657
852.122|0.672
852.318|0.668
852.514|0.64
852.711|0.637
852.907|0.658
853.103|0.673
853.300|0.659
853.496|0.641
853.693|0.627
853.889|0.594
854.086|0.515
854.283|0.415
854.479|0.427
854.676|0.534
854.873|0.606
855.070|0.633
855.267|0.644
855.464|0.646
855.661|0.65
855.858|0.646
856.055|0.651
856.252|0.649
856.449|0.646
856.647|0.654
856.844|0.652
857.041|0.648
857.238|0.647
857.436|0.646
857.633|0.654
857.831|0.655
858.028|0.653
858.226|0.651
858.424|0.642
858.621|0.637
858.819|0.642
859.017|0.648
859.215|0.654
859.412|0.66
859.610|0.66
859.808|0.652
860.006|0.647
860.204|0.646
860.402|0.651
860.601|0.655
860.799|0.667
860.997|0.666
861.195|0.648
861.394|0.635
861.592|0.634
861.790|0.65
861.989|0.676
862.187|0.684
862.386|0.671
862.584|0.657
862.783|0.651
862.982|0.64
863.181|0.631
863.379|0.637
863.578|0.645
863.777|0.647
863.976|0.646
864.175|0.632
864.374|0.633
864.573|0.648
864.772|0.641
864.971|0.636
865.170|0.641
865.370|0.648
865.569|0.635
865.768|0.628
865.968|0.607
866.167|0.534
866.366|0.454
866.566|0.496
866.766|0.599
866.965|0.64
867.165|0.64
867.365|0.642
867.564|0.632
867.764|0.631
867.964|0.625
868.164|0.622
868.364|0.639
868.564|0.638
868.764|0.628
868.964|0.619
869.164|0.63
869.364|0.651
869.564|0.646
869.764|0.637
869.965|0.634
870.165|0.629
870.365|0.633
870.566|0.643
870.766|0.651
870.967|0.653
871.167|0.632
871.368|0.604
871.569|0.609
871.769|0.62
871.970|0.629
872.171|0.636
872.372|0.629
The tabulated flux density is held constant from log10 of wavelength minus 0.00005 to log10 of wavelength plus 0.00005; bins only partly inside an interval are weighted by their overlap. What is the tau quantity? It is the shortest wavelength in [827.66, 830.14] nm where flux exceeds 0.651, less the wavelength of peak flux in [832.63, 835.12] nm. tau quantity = -5.55 nm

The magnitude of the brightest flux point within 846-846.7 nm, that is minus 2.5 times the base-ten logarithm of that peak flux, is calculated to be 0.433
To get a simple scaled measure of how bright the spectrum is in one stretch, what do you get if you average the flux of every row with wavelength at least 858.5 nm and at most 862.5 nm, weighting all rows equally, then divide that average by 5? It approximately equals 0.131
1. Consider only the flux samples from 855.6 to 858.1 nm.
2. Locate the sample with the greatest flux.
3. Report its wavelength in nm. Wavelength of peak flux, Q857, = 857.831 nm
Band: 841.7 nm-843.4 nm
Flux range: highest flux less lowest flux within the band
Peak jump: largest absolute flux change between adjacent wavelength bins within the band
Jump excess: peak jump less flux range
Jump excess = -0.009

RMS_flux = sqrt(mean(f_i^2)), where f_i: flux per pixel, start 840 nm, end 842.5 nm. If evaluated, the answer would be 0.68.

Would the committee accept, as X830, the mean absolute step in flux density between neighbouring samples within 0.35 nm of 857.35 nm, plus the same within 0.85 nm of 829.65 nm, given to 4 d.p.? 0.0171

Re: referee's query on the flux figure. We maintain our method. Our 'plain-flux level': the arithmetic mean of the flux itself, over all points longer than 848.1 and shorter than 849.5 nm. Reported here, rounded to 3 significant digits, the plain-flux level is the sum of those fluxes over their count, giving 0.656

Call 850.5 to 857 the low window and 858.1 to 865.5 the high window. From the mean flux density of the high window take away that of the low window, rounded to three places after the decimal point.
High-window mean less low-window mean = 0.020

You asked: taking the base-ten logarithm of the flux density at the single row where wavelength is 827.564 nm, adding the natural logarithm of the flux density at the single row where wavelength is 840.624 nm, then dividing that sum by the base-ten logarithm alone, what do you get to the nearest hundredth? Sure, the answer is 3.60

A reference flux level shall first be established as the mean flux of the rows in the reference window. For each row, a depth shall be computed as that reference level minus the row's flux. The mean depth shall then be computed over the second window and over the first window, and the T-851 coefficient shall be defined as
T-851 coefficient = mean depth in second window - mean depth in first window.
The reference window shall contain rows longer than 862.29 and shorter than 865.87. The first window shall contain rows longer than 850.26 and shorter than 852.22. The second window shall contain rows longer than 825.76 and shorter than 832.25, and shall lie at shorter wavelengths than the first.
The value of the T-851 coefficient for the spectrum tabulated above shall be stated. -0.030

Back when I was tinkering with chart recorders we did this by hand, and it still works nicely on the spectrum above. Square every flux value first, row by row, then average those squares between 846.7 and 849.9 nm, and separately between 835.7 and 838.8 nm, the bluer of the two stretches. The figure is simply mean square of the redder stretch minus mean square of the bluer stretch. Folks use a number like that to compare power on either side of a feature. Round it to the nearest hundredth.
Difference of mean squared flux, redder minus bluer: -0.04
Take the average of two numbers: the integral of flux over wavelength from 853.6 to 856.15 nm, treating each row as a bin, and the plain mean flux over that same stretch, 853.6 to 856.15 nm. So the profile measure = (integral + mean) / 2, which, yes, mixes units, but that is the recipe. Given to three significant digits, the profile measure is 1.04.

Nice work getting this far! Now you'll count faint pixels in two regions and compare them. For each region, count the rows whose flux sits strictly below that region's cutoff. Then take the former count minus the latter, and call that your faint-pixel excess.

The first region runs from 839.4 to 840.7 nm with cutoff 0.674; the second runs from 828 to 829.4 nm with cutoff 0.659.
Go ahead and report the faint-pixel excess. 2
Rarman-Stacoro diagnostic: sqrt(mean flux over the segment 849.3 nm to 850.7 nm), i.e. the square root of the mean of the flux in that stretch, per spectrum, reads 0.79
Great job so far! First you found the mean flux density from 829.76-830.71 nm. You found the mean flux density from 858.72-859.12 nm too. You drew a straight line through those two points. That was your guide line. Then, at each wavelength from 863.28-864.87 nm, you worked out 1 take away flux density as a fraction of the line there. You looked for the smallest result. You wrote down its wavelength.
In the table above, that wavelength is 864.573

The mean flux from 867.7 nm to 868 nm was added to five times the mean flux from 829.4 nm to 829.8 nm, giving 4.1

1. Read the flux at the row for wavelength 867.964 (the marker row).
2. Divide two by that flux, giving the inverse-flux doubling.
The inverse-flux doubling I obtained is 3.20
